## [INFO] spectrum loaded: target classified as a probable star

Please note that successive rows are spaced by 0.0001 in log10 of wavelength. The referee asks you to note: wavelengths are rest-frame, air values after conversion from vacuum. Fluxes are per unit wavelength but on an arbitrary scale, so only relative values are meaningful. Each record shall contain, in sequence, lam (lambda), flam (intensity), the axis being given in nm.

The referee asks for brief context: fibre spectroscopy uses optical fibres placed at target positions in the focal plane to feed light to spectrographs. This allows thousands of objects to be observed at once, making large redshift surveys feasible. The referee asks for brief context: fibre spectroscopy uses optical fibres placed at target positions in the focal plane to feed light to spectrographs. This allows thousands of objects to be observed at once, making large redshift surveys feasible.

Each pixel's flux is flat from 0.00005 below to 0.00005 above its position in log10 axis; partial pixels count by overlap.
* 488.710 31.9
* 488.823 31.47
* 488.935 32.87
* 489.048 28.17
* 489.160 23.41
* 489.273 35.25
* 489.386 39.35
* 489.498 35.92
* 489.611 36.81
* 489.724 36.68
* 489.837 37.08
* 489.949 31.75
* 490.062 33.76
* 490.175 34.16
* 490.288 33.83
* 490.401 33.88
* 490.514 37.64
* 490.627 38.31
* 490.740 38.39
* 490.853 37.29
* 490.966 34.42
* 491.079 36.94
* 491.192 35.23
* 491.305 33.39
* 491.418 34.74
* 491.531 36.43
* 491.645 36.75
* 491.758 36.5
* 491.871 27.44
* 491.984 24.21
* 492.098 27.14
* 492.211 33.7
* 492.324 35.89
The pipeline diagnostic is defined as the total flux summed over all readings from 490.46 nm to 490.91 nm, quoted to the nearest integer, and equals 152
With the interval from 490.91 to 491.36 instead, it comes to 140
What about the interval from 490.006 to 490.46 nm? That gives 136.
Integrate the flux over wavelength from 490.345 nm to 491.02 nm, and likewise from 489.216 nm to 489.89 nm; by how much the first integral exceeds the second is -0.1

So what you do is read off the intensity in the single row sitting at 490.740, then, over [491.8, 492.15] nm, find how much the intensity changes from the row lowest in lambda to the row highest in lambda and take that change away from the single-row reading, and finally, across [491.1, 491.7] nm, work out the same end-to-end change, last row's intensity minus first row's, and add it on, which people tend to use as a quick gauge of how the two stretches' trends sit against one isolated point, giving 40.2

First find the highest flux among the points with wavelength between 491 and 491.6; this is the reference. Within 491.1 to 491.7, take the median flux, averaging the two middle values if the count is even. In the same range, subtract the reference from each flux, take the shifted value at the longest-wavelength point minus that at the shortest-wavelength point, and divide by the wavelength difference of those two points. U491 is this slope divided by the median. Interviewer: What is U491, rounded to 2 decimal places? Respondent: 0.10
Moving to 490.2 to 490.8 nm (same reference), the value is 0.27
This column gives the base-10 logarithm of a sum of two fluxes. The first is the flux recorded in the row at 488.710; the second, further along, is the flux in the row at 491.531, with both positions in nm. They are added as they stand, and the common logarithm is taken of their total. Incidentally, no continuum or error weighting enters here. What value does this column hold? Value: 1.83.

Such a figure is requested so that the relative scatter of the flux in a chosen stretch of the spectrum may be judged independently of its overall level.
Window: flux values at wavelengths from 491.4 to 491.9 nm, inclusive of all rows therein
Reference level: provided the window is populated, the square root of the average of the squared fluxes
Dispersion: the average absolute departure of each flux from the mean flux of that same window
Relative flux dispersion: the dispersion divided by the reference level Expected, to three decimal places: 0.080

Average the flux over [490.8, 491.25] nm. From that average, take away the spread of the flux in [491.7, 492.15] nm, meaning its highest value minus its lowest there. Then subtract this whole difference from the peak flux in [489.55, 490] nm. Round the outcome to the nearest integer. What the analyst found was 13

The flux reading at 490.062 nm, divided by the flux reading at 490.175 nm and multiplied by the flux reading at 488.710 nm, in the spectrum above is 32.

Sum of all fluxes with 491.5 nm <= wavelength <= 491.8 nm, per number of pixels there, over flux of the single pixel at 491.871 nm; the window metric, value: 1.33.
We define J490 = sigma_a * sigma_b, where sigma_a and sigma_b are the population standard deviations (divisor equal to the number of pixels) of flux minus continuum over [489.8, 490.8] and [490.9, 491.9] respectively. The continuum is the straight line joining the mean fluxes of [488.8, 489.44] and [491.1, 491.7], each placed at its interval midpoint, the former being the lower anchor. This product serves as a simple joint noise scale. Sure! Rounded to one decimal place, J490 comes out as 6.1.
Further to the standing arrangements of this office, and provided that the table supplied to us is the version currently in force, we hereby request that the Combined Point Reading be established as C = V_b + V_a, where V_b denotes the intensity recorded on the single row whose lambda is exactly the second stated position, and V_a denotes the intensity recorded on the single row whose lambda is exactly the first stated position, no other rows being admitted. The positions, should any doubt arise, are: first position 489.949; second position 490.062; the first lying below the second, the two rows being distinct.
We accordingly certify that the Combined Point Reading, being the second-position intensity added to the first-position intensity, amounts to 66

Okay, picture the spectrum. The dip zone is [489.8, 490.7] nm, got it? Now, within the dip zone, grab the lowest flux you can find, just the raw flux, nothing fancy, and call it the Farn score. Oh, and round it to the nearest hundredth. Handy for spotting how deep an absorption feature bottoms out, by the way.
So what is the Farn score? 31.75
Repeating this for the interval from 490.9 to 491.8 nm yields 33.39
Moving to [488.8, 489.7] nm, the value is 23.41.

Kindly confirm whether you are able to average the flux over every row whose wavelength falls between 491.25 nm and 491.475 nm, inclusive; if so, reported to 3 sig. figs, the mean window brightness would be 34.1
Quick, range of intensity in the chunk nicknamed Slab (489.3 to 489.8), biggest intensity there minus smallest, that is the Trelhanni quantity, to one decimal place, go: 3.4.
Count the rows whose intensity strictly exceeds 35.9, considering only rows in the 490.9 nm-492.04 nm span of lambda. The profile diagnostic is 4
